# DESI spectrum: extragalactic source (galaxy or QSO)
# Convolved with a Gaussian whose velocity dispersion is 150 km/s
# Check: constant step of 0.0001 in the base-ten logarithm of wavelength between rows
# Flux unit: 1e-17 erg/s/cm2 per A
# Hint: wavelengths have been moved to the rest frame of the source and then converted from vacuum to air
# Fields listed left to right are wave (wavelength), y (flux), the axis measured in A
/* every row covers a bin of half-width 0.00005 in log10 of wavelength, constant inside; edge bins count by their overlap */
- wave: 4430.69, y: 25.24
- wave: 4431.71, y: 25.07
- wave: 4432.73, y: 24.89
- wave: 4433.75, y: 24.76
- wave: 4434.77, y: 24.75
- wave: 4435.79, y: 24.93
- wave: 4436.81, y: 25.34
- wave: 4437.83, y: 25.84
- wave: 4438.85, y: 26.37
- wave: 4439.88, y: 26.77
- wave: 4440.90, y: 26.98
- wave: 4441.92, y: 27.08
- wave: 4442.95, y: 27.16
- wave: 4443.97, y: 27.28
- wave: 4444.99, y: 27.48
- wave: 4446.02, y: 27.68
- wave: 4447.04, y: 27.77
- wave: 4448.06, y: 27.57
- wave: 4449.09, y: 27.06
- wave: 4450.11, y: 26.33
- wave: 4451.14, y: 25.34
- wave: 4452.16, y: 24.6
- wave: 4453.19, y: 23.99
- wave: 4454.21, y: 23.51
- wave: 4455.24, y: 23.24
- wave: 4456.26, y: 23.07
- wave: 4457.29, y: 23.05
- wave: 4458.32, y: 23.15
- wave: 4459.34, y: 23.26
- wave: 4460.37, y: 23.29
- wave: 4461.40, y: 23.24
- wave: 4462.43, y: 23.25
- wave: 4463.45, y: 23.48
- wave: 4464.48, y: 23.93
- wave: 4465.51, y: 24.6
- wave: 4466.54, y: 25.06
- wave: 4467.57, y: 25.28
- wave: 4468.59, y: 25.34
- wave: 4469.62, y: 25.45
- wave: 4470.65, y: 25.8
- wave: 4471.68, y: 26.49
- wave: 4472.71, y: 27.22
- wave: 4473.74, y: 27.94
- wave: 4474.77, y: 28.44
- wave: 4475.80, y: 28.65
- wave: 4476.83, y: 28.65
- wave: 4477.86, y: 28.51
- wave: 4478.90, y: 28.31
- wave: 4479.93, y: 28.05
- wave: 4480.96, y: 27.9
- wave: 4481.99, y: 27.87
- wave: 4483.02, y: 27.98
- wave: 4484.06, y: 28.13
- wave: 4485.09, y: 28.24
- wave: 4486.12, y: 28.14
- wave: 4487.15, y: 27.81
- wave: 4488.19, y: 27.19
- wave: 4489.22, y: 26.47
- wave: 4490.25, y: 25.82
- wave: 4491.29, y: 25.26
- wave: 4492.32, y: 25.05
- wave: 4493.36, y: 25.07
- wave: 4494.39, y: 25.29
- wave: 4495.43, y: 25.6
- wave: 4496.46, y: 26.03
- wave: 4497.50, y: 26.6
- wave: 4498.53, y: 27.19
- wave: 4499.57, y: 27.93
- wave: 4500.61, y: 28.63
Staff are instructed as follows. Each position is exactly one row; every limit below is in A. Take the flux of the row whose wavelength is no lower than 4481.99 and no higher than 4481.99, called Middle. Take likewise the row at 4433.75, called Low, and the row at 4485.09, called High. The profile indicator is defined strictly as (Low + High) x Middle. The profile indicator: 1477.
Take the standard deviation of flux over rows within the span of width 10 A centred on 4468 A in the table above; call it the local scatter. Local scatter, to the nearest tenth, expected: 1.1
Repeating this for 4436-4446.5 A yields 0.7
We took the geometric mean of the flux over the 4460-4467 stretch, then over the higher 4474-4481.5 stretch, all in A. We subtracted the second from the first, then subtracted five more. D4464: -10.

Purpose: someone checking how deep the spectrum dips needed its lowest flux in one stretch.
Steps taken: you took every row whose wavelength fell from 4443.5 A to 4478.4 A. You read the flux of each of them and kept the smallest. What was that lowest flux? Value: 23.05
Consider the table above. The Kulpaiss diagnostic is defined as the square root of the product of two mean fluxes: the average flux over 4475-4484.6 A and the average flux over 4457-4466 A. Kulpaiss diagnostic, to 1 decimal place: 25.7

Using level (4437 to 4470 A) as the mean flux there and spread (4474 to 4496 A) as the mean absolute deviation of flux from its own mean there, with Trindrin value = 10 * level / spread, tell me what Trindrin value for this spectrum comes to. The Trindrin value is 215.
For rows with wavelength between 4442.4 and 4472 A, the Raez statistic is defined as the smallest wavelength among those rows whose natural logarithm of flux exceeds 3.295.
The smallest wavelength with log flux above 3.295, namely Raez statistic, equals 4442.95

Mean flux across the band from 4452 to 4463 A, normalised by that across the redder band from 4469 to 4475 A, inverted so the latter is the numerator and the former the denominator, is 1.15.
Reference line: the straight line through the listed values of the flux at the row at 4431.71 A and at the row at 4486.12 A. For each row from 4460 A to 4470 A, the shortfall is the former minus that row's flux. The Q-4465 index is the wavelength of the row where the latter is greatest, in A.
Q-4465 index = 4462.43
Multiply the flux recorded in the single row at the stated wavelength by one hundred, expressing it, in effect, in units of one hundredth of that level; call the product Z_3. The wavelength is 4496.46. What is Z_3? 2603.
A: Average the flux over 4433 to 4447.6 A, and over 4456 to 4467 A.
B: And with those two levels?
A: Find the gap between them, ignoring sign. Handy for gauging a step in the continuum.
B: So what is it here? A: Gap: 2.9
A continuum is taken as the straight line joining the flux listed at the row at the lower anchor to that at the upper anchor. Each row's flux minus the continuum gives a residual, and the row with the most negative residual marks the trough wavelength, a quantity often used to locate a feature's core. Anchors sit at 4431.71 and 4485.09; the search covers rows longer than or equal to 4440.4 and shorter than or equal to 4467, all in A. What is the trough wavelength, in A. 4462.43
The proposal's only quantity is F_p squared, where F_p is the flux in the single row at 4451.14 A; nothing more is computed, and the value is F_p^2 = 642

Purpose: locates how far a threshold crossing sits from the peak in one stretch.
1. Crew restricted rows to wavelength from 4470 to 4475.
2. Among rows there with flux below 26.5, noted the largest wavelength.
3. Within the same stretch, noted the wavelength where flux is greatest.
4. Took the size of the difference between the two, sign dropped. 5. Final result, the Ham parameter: 3.1 A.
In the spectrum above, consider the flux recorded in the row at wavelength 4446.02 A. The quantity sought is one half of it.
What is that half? 13.8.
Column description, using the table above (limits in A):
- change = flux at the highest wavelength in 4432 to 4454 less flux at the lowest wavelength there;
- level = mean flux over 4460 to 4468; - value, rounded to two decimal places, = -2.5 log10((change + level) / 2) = -2.66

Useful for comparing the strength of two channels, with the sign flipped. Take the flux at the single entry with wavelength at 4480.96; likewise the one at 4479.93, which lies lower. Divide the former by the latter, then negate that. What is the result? -0.99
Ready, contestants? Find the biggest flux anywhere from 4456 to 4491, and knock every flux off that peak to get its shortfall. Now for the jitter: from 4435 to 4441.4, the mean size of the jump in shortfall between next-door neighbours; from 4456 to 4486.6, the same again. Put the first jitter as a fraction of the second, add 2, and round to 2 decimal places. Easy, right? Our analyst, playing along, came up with 3.71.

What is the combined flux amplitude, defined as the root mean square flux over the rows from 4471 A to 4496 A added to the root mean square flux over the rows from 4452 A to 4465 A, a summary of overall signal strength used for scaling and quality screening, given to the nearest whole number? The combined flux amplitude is 51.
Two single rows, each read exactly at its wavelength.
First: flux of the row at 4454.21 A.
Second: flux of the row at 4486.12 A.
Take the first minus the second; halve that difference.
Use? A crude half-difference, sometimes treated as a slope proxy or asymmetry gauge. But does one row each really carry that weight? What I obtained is -2.3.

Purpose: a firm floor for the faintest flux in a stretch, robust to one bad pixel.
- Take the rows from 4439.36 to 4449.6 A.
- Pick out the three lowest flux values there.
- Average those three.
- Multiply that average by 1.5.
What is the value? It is 40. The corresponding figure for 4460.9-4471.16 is 35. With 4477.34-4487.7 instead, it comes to 42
